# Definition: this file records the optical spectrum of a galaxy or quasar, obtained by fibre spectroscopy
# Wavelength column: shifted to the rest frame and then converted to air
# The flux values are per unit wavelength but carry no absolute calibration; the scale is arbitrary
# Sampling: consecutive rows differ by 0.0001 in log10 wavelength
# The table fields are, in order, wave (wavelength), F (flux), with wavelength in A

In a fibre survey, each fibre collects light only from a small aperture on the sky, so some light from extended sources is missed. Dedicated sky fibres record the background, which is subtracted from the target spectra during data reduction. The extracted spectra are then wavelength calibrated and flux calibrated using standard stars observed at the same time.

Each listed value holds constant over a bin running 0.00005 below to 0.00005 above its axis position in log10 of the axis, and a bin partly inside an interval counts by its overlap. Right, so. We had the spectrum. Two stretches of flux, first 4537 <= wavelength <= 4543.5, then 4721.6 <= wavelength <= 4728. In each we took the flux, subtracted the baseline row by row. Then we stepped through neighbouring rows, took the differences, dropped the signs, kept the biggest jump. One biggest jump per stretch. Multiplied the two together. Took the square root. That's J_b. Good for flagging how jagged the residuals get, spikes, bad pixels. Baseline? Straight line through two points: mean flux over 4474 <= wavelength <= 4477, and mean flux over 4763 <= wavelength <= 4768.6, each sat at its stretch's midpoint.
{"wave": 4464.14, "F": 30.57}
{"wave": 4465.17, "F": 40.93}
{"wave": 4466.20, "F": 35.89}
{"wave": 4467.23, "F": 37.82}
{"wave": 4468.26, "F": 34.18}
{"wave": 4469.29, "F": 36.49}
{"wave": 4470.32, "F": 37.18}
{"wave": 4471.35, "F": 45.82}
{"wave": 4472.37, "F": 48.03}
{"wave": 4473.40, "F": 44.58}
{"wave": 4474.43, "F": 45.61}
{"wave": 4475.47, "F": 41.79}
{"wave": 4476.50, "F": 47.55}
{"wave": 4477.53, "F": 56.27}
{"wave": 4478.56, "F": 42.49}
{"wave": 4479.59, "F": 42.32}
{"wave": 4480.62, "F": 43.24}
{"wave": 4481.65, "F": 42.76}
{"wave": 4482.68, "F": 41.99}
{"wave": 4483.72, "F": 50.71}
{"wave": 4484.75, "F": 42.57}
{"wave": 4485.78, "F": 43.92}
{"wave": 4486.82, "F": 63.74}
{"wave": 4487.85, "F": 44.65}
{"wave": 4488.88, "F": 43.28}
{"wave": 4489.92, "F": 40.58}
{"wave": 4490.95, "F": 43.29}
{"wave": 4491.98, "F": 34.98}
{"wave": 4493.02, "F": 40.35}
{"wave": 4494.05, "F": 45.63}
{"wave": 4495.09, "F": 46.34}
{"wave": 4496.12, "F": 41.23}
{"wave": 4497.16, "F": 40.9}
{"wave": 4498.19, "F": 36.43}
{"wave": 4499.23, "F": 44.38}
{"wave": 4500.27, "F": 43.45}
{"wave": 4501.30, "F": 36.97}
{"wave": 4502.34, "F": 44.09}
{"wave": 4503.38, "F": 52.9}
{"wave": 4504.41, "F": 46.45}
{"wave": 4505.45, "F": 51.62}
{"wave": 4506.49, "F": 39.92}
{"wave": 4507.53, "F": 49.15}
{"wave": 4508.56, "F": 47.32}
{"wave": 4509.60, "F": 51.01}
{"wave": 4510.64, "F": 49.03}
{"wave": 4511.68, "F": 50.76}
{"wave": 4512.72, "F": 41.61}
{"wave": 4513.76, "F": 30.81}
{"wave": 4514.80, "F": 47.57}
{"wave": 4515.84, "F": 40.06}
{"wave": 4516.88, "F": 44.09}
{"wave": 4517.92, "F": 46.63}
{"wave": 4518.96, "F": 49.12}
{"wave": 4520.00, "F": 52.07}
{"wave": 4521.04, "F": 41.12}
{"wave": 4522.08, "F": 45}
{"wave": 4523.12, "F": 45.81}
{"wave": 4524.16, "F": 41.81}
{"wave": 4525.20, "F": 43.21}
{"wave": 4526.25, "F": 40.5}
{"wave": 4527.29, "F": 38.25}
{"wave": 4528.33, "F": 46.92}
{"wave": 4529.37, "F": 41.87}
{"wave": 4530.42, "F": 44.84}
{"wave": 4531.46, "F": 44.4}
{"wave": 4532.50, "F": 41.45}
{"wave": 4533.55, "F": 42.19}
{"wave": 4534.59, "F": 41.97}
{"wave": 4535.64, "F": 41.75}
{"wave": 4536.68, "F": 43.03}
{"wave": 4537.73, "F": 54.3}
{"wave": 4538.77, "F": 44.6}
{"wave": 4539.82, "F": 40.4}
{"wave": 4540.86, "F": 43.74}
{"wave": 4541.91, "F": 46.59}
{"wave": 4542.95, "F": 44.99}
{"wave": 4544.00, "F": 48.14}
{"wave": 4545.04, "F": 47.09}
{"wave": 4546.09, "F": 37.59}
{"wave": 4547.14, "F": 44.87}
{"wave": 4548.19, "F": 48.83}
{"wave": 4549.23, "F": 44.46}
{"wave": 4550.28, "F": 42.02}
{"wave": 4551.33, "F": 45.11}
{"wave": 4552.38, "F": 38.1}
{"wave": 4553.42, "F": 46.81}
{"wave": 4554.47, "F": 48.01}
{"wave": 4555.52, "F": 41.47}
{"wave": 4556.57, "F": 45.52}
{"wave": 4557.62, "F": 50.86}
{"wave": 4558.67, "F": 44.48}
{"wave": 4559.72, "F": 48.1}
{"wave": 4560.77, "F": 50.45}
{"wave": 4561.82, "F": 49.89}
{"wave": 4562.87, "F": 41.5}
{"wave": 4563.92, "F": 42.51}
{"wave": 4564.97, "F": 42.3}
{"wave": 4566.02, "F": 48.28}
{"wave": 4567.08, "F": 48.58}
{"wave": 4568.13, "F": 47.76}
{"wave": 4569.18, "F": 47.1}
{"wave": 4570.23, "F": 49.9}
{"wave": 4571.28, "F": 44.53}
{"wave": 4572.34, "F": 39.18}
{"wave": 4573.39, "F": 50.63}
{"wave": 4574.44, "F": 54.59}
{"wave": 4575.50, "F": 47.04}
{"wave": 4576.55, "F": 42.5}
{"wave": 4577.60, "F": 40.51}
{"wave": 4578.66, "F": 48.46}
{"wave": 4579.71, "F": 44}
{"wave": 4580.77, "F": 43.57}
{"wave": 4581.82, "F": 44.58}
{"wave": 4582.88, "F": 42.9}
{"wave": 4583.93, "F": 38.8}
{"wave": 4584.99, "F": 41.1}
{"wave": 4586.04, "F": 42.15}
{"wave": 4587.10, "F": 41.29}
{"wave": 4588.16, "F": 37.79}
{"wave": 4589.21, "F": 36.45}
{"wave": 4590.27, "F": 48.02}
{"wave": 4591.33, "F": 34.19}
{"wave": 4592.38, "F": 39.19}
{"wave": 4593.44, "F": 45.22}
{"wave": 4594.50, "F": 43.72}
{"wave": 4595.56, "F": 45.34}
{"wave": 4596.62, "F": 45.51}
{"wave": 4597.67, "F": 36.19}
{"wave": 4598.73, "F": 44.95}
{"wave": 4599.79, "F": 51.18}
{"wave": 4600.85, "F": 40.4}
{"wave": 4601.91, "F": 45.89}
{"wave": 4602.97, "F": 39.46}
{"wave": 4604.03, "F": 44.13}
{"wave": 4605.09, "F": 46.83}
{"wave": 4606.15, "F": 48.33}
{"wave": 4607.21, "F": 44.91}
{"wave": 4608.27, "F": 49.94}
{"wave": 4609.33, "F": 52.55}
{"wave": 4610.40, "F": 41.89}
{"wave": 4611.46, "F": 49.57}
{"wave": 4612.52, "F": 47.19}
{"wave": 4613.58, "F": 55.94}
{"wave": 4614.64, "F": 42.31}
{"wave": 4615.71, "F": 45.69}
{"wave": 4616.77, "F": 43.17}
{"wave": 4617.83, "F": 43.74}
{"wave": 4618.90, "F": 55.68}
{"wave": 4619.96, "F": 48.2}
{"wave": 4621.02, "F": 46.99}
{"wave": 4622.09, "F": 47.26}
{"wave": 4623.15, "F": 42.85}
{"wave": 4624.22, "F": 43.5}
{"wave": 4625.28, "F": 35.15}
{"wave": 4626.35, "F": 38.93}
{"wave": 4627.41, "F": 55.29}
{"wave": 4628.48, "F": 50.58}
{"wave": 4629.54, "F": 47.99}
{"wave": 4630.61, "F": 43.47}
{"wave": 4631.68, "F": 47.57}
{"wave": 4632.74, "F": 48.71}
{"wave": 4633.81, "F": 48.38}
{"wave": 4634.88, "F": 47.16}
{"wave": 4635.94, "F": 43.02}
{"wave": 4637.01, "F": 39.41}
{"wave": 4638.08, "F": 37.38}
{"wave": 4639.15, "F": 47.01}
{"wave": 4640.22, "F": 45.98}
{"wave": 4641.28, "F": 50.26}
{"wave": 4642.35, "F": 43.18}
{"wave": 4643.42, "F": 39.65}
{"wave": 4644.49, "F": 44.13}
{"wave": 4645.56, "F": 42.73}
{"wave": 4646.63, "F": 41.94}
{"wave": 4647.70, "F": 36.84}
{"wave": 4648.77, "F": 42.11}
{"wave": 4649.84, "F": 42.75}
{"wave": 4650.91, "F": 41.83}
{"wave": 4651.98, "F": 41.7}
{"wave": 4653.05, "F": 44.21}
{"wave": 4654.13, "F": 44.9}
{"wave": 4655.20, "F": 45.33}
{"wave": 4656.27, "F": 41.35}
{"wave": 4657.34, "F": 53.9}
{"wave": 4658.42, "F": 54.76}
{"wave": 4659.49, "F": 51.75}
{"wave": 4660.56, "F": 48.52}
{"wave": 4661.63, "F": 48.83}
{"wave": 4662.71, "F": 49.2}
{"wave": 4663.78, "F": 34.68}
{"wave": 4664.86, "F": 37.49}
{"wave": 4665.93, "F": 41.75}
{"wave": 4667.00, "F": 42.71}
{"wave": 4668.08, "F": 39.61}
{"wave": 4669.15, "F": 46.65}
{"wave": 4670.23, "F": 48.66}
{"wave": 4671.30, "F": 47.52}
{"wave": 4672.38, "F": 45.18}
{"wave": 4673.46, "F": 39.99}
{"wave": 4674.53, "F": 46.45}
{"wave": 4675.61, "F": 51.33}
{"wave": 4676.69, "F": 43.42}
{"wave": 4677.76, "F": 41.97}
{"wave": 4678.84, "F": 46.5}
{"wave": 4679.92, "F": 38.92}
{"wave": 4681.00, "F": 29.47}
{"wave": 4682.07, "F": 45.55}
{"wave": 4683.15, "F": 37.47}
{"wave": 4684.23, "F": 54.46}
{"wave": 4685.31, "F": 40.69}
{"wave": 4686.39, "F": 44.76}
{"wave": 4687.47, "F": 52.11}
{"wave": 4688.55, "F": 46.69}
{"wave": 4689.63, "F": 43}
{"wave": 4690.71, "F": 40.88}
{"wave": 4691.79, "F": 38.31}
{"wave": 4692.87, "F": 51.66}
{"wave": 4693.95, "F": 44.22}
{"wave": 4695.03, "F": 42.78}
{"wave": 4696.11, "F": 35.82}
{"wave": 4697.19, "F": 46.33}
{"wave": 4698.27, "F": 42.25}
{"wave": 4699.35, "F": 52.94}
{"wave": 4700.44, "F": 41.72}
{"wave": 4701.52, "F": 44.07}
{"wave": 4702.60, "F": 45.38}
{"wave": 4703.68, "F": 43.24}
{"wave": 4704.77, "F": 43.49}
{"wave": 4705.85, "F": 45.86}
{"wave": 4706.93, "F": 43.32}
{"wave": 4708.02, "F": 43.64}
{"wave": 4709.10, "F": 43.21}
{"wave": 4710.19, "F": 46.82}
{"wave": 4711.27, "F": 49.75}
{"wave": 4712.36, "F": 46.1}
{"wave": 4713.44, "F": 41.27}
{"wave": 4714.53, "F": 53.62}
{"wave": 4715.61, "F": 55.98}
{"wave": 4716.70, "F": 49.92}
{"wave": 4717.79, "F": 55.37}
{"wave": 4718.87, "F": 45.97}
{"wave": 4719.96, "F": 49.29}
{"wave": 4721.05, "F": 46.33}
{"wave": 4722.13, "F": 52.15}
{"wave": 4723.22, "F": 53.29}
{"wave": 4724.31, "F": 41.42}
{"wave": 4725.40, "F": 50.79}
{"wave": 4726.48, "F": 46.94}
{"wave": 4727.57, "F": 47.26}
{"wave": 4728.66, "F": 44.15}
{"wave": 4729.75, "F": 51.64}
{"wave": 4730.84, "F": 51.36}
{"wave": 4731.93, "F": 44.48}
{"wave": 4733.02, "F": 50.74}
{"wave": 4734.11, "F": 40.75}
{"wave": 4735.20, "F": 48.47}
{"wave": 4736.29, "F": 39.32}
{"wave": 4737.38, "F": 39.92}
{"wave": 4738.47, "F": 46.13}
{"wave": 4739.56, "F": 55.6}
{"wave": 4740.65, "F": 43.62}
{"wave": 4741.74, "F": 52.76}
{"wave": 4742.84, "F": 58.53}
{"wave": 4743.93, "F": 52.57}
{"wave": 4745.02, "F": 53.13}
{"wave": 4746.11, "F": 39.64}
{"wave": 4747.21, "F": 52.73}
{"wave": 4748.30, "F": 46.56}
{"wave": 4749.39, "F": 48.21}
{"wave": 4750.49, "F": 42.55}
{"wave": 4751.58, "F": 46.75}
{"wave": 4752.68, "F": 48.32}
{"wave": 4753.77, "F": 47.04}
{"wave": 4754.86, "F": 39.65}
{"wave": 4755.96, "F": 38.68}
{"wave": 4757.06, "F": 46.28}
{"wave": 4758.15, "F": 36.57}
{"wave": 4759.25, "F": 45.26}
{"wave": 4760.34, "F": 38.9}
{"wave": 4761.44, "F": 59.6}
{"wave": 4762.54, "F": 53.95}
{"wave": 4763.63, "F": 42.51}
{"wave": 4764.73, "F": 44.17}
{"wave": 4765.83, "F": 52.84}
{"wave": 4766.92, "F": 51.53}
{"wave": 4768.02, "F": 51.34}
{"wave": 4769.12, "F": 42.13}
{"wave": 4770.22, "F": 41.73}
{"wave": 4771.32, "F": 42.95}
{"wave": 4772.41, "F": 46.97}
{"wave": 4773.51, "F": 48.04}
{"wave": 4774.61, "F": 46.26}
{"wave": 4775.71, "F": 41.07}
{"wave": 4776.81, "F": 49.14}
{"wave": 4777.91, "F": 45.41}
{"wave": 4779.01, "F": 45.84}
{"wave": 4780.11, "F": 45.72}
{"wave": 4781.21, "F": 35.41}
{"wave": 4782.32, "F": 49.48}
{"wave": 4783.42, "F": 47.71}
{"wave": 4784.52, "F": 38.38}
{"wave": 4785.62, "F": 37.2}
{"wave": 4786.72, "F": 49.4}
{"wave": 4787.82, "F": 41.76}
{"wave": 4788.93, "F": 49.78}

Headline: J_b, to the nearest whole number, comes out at 11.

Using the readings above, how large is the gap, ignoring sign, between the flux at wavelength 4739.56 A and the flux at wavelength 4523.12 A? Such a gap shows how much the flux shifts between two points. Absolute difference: 10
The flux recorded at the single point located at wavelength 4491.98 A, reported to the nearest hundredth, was 34.98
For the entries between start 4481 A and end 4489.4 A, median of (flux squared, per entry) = 1901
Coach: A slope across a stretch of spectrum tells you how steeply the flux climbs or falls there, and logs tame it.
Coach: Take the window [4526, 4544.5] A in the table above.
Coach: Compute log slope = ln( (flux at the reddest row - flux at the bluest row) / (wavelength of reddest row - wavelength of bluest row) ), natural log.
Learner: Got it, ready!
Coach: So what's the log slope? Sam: -0.8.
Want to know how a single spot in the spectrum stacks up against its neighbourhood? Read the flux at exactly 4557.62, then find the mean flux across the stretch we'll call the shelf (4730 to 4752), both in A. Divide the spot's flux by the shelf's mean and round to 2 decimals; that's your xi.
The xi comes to 1.07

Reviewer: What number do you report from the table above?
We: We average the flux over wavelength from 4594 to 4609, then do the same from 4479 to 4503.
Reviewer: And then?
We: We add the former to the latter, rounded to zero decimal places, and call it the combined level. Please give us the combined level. 88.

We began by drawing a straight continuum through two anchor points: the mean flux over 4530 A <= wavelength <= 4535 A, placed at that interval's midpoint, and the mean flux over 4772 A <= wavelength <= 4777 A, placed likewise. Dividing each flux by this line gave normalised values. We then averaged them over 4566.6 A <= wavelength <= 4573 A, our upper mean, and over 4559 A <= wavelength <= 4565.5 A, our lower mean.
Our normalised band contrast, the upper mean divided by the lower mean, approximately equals 1.01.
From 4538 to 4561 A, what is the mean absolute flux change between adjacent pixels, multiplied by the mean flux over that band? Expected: 198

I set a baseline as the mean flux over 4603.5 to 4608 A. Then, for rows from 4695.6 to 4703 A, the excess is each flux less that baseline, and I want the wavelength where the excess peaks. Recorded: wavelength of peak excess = 4699.35 A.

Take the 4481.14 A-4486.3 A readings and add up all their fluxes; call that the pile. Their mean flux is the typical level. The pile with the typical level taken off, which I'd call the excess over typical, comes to 178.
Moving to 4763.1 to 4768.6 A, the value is 194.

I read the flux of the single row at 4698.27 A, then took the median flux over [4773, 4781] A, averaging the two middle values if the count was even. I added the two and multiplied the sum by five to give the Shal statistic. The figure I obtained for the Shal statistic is 440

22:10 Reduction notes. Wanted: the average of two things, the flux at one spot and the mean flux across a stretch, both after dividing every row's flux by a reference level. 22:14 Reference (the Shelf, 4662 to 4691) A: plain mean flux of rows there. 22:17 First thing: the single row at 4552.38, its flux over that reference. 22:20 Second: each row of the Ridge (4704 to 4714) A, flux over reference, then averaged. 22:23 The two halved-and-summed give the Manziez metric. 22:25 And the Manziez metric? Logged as 0.95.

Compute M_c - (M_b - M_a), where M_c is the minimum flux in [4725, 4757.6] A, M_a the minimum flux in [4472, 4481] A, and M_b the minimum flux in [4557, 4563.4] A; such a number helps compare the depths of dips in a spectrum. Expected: 39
